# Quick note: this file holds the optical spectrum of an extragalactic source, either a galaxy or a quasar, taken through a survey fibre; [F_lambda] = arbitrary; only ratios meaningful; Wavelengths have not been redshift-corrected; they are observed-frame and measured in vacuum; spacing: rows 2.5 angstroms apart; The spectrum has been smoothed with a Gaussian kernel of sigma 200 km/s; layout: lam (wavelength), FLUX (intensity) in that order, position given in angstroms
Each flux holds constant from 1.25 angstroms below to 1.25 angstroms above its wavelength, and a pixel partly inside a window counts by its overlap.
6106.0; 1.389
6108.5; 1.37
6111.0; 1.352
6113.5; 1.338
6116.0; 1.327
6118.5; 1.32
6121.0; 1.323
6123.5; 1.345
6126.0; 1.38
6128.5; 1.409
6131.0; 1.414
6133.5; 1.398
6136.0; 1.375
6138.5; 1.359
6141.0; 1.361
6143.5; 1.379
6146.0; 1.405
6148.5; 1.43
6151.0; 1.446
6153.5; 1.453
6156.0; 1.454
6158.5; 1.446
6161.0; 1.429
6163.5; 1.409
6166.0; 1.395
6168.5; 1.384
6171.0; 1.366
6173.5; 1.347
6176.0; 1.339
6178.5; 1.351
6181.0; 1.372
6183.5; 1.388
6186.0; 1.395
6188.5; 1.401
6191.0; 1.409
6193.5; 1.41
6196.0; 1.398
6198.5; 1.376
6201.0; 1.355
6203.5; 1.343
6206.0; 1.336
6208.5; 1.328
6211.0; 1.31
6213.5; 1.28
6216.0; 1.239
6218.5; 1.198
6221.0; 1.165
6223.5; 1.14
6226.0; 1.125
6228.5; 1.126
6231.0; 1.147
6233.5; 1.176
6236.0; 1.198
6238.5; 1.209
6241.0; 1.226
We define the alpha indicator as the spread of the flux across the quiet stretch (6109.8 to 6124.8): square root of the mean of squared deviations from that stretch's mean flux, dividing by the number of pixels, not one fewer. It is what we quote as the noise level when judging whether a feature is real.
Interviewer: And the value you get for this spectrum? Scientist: 0.012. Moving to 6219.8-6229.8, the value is 0.016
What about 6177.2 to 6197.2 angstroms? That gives 0.019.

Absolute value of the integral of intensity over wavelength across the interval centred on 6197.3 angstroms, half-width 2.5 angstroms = 7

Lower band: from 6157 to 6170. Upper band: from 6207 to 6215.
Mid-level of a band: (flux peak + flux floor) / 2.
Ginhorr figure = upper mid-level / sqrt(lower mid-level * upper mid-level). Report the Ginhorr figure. 0.96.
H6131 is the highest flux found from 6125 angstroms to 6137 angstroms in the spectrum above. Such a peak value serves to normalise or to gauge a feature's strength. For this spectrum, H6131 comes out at 1.414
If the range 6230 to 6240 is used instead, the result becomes 1.209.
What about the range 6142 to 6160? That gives 1.454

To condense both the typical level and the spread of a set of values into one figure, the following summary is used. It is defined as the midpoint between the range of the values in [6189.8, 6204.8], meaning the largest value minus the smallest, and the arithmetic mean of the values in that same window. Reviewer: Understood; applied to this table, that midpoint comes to 0.724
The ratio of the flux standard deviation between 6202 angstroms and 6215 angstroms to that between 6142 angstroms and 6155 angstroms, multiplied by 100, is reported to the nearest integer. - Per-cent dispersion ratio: 83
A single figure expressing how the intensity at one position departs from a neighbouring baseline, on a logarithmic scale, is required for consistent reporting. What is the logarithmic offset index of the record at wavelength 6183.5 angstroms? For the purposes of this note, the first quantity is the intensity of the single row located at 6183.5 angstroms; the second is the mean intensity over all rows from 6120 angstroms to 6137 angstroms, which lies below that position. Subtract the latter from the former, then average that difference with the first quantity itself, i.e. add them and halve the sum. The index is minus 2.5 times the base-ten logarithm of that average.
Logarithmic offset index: 0.39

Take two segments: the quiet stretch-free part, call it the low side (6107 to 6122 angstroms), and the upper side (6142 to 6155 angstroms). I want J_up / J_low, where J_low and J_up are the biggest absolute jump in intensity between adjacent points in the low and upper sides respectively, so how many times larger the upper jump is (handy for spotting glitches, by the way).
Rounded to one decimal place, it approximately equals 1.4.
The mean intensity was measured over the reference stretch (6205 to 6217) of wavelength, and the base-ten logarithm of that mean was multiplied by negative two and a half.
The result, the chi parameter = -0.284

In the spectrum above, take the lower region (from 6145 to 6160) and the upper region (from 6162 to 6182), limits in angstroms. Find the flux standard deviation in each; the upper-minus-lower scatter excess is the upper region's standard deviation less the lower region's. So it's 0.006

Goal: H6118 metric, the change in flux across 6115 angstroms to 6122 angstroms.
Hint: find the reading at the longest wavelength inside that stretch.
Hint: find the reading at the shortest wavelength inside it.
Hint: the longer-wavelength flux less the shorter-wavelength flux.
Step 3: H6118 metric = -0.004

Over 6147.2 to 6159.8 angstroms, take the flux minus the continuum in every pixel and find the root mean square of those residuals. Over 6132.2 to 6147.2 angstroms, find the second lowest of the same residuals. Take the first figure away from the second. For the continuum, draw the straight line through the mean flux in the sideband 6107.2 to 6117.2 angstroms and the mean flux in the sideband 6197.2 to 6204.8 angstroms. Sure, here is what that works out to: -0.08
